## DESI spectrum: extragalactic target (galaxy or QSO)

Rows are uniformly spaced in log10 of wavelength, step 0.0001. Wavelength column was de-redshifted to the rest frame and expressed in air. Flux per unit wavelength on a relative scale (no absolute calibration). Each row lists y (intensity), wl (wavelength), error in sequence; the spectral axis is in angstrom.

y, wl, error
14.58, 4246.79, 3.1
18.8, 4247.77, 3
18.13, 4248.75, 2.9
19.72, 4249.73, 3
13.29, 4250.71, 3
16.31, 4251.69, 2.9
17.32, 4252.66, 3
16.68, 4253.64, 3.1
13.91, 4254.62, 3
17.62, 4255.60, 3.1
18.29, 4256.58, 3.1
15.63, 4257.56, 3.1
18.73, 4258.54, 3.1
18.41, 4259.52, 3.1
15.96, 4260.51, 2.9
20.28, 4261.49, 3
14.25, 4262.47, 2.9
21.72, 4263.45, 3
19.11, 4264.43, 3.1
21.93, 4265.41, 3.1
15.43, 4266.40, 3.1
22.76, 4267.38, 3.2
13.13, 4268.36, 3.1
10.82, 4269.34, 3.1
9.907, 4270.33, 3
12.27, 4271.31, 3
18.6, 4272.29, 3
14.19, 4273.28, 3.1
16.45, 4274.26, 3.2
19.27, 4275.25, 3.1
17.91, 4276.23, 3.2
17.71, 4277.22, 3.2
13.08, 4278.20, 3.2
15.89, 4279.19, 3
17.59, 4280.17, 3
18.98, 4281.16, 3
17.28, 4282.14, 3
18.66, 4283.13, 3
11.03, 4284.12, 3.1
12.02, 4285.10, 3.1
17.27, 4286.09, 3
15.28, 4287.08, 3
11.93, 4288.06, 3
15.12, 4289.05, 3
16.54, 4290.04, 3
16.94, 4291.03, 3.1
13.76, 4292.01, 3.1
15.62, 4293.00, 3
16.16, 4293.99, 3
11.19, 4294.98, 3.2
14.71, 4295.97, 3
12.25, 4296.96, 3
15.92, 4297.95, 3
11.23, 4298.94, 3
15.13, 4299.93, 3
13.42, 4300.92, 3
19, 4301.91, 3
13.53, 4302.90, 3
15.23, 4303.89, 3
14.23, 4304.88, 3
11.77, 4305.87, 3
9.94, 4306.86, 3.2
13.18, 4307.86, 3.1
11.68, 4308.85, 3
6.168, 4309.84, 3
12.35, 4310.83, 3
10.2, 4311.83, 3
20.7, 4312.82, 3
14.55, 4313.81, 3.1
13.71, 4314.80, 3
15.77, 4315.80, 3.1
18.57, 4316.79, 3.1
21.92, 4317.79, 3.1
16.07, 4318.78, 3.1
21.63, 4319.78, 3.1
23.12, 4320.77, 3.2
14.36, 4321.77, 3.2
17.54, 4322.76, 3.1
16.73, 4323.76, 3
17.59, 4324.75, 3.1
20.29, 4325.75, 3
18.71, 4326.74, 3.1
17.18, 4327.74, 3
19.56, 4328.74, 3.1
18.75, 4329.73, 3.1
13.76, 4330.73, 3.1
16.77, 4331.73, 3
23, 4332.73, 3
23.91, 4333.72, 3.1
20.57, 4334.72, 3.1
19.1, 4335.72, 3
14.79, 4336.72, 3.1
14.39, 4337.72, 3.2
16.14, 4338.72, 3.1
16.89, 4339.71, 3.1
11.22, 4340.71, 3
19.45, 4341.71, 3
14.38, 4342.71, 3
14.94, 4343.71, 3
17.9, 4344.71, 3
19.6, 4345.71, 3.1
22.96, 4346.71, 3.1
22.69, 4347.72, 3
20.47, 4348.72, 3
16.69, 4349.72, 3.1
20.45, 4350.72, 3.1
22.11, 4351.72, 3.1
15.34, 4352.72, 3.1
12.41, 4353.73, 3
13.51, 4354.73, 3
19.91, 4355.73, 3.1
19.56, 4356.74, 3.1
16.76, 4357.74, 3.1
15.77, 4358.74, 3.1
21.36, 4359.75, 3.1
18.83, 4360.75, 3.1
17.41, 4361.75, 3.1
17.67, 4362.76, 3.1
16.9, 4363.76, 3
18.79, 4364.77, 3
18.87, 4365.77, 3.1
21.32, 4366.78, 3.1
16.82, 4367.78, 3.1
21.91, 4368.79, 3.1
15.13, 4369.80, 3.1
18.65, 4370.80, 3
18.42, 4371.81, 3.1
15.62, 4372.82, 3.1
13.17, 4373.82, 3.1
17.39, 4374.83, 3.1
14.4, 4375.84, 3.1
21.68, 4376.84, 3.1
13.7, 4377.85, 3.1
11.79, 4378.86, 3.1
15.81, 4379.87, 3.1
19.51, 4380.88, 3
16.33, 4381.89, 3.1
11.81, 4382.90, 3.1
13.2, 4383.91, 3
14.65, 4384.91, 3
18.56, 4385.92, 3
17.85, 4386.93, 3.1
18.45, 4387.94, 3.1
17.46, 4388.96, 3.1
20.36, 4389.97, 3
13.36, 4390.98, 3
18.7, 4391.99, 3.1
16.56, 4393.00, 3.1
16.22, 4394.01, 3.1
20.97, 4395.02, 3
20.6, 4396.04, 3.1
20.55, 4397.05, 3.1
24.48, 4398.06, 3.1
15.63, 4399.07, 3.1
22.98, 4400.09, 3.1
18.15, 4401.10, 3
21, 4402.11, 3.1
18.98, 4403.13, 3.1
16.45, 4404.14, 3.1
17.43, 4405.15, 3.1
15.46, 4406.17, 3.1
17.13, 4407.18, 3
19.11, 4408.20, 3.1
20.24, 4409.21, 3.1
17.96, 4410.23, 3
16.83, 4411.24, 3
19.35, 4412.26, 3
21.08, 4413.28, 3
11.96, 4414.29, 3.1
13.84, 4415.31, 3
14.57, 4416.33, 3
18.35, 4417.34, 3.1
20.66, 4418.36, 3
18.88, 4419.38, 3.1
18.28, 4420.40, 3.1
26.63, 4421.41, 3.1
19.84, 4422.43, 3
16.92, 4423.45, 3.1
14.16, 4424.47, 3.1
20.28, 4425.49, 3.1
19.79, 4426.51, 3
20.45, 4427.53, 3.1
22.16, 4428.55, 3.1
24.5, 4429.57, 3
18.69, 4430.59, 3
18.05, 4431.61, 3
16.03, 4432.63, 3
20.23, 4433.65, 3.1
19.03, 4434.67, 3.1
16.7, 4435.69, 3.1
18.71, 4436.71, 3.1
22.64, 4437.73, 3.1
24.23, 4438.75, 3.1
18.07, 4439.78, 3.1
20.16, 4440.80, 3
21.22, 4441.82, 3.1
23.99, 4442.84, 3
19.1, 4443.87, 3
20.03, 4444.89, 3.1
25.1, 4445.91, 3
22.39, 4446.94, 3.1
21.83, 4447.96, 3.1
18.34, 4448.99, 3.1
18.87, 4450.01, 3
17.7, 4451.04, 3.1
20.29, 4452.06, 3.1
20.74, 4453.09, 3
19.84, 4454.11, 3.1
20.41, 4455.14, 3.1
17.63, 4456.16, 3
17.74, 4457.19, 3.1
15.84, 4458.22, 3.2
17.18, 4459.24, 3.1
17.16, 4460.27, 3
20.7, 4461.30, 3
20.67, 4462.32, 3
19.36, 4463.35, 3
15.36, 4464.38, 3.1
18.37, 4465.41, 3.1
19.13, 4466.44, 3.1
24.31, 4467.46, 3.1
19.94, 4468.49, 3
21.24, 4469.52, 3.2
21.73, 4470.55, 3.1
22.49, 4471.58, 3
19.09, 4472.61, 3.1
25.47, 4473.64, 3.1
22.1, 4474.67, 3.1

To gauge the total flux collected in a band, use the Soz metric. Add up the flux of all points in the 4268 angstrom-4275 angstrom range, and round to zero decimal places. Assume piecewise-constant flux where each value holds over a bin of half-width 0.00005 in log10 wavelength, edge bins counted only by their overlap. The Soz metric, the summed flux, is 95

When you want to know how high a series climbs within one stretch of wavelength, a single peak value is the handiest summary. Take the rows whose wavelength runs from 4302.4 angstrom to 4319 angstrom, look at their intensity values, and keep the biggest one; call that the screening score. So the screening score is 21.92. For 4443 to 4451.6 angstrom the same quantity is 25.1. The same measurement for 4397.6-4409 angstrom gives 24.48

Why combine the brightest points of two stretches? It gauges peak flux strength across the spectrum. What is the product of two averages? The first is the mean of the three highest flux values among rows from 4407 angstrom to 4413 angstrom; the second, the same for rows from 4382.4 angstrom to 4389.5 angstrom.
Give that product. 358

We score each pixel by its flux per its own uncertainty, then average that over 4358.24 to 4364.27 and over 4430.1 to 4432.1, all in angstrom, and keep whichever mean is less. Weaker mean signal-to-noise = 5.83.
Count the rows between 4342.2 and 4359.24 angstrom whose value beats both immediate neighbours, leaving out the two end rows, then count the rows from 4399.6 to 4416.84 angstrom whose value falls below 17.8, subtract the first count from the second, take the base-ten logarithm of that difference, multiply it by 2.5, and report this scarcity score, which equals 1.7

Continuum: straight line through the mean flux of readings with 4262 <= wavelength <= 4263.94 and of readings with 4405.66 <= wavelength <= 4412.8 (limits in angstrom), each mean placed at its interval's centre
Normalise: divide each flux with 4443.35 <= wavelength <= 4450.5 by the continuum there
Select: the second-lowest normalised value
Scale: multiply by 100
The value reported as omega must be 105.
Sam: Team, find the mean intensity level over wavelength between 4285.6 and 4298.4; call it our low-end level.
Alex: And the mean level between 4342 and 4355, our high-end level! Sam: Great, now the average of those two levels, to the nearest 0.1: 16.4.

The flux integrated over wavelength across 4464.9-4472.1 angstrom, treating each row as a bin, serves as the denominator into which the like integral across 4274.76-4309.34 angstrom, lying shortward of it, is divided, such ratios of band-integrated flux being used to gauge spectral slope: 3.4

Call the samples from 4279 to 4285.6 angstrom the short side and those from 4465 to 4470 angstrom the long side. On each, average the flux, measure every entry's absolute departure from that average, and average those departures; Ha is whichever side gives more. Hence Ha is 2.52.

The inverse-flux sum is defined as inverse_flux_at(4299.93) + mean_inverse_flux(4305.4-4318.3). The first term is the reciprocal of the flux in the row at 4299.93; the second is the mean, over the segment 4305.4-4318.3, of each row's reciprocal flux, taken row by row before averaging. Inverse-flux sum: 0.146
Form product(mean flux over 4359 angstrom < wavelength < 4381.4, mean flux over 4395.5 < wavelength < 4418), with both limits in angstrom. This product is 320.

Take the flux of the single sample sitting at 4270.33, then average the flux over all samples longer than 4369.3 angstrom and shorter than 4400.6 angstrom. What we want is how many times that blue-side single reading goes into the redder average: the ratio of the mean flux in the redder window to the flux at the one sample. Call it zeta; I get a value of 1.7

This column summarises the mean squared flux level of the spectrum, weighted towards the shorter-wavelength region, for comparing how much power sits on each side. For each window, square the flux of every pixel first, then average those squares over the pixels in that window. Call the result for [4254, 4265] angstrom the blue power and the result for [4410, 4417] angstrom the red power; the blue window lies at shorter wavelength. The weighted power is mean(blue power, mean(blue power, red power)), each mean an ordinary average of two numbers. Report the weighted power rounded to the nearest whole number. 308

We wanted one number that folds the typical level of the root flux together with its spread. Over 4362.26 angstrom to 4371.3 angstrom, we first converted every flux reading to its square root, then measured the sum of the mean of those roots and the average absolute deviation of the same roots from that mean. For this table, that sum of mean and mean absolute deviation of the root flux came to 4.48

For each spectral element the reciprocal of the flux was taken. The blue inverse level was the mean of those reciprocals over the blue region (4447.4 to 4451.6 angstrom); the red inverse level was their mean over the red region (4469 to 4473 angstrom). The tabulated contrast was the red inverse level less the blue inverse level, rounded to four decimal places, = -0.0050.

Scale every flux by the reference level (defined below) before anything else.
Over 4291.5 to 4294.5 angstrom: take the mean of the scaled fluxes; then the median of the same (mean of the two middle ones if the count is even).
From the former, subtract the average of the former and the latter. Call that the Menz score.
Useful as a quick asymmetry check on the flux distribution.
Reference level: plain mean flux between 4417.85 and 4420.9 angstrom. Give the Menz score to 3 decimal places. -0.011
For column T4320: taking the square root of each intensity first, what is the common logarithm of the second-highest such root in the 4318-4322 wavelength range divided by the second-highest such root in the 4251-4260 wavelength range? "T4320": 0.035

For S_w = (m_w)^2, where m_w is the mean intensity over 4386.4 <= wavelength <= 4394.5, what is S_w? 302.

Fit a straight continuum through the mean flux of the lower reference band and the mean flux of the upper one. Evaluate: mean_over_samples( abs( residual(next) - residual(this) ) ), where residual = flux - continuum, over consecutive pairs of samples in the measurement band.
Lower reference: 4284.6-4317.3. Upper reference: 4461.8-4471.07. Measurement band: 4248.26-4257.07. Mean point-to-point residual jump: 2.47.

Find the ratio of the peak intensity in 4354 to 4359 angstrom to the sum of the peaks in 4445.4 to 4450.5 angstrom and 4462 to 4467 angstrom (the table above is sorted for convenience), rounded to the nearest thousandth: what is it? 0.435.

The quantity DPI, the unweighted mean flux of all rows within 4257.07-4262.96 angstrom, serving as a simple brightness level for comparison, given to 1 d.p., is 17.2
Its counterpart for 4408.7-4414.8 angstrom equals 17.9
